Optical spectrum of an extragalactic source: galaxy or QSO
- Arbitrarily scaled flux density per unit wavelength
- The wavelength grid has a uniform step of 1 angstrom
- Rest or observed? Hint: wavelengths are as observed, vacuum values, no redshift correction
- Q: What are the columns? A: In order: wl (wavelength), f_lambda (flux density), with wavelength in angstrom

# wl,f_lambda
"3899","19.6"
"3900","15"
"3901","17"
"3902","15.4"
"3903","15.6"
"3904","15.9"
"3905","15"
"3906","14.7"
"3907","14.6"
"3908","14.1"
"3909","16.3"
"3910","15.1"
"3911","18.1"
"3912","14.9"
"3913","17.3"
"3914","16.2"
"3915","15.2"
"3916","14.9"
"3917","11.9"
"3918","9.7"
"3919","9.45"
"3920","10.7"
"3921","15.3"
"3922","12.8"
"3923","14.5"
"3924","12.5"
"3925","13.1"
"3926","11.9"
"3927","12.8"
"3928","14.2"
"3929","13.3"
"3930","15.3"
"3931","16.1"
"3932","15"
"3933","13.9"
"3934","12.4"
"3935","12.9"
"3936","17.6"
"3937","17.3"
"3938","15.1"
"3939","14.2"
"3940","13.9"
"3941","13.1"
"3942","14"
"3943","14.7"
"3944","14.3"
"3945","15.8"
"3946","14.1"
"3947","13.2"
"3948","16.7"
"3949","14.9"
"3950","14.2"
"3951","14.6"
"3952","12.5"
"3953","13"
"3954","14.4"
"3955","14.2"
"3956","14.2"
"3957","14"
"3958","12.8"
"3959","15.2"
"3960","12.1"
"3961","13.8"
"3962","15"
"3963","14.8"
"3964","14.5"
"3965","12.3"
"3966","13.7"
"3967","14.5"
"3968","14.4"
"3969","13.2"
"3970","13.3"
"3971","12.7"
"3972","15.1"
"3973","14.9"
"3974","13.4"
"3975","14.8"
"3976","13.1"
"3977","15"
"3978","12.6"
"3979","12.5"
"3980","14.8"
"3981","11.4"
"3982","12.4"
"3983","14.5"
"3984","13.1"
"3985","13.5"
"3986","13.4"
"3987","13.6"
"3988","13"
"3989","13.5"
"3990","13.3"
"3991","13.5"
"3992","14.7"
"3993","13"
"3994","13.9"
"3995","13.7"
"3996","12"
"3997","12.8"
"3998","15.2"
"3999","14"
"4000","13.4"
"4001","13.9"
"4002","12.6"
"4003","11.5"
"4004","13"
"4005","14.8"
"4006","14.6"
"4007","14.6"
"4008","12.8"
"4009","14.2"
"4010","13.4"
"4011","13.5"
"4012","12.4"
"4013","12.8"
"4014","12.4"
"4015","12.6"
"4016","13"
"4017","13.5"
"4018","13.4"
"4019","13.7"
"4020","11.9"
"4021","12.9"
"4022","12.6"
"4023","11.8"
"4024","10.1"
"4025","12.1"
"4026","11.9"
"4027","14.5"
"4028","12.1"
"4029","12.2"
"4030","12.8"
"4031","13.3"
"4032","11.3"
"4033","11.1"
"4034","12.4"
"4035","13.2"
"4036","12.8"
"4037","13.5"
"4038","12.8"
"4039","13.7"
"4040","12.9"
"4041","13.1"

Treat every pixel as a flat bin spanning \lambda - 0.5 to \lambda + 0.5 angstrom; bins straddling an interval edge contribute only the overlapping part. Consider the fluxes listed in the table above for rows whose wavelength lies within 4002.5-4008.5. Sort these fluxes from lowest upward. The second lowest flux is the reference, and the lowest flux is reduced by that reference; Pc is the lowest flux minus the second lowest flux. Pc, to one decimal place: -1.3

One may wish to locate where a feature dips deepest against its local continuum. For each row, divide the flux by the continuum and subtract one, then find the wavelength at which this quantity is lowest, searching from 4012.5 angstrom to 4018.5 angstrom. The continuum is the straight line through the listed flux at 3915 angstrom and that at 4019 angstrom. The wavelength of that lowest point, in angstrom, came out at 4014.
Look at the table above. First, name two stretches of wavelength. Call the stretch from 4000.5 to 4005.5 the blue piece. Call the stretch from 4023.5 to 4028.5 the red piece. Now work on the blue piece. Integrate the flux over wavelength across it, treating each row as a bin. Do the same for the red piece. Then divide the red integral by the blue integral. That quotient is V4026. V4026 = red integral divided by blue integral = 0.92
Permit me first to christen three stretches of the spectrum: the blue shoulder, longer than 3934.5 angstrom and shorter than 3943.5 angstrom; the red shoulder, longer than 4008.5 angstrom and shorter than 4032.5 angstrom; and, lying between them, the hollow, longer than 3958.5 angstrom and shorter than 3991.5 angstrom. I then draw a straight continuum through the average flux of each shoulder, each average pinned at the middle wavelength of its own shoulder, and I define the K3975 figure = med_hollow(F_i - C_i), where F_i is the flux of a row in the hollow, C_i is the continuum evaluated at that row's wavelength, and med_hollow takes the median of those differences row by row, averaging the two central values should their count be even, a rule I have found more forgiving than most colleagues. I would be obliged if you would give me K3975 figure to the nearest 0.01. -0.16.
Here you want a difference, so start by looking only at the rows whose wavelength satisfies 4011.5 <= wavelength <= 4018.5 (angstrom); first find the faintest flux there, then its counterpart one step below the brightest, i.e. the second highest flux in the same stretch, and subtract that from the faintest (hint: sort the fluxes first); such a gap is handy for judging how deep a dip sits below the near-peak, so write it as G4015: -1.0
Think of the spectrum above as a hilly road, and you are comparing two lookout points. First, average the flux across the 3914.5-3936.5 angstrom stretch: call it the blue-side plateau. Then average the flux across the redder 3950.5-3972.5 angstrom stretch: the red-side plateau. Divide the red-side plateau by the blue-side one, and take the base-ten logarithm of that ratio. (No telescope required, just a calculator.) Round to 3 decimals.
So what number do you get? 0.013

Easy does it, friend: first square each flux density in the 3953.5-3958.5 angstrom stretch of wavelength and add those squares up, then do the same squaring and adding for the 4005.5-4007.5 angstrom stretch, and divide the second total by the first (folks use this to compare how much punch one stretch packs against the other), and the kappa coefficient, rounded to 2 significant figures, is 0.44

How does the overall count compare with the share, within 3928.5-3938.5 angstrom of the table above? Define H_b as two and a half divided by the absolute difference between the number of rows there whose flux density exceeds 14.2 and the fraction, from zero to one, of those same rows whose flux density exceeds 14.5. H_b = 0.463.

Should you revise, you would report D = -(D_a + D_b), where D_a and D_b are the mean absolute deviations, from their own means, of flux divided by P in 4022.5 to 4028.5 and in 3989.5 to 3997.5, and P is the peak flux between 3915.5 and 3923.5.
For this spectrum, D -0.092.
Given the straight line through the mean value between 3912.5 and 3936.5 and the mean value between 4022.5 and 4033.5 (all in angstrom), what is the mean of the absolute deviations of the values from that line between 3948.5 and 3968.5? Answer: 1.10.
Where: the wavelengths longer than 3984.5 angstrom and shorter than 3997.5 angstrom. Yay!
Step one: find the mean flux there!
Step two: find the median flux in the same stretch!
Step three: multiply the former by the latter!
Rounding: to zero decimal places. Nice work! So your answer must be 181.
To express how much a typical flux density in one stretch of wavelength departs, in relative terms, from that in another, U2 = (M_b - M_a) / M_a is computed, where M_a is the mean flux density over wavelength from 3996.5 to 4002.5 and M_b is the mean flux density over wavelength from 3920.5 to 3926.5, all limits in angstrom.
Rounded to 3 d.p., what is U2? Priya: -0.022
